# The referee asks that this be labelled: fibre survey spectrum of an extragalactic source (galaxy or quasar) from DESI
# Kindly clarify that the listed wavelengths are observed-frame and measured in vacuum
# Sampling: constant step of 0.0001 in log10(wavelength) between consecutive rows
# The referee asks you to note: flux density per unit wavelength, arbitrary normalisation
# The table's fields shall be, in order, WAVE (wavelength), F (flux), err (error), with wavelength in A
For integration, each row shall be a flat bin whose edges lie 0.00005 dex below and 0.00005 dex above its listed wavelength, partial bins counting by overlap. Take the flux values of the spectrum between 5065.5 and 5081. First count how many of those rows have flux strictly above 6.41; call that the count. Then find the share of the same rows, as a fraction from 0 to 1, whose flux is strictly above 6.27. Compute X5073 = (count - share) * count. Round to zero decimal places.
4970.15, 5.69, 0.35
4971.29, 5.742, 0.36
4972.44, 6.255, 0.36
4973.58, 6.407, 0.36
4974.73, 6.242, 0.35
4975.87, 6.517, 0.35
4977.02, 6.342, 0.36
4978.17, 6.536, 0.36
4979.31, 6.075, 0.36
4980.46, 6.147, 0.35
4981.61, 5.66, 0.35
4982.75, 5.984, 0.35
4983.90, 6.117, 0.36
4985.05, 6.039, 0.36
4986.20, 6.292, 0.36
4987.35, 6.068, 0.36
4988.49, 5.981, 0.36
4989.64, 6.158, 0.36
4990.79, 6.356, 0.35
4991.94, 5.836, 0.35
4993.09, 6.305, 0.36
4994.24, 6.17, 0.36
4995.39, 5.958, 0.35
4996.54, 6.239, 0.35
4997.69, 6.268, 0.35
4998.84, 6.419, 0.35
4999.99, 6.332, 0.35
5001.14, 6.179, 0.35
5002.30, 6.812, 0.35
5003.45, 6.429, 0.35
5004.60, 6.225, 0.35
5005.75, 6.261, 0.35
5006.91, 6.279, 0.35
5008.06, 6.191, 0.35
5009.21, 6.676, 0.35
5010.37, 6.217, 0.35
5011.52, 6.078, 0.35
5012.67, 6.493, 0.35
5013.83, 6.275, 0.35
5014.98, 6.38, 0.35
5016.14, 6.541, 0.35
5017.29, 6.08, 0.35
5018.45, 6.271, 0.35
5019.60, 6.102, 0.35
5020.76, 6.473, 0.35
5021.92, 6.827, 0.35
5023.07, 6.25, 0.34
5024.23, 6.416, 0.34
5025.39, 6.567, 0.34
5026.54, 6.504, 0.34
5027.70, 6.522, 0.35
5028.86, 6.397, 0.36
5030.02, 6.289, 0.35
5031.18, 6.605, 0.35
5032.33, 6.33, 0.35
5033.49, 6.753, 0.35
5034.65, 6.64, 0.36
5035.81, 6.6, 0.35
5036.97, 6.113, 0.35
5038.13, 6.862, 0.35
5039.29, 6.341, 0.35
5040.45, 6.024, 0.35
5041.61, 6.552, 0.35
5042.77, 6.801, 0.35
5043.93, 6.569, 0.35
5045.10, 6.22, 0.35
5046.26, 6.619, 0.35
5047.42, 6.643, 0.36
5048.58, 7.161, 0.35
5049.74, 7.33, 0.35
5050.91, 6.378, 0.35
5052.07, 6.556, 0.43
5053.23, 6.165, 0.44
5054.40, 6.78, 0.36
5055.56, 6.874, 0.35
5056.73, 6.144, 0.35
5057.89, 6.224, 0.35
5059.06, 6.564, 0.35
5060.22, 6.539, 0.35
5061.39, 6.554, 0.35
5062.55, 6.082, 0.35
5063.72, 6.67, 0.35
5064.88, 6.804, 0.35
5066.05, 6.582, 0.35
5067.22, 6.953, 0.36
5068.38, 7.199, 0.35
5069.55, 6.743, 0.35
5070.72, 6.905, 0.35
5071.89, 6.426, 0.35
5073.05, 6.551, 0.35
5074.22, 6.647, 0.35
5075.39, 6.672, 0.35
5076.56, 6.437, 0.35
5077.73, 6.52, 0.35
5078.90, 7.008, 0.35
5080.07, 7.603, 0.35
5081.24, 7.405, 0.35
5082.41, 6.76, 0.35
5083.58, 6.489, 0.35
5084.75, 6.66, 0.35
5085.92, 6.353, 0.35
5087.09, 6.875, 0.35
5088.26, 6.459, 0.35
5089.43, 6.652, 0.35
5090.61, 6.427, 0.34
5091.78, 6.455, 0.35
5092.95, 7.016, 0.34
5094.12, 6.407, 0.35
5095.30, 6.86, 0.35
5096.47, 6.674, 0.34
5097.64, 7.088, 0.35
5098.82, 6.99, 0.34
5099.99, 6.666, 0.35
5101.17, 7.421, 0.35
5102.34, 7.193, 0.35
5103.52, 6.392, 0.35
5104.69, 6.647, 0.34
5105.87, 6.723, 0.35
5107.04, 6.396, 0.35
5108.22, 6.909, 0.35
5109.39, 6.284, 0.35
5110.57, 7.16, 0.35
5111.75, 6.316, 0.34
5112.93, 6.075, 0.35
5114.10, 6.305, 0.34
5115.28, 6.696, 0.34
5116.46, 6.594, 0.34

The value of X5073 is 156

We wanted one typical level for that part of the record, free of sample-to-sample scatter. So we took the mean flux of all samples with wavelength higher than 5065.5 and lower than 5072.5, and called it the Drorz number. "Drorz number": 6.80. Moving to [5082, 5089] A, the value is 6.60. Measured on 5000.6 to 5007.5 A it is 6.36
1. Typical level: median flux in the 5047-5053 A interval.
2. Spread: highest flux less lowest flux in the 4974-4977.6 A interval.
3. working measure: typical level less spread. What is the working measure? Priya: 6.37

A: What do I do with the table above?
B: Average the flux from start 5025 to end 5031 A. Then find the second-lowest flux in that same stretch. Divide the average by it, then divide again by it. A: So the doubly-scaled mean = 0.158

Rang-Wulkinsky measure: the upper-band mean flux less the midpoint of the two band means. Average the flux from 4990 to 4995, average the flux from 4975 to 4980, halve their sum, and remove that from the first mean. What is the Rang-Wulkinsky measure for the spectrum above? -0.10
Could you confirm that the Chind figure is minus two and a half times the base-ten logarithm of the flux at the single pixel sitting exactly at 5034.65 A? -2.06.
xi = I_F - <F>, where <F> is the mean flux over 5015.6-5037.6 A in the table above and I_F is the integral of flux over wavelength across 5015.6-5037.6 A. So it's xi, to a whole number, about 135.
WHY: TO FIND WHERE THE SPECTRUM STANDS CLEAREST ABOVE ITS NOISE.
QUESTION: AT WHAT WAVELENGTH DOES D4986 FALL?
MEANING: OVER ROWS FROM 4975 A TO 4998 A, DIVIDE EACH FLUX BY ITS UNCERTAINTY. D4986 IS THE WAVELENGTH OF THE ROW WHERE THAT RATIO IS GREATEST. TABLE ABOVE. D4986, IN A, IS 4975.87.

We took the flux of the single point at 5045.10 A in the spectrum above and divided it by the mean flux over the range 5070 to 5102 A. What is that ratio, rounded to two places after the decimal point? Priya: 0.92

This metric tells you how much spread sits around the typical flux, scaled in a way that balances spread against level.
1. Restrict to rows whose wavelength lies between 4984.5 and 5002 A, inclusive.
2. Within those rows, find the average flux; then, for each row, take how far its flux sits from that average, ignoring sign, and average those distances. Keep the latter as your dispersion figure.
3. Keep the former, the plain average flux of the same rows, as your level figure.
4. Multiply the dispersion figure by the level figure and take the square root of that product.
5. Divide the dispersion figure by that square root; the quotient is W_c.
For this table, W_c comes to 0.147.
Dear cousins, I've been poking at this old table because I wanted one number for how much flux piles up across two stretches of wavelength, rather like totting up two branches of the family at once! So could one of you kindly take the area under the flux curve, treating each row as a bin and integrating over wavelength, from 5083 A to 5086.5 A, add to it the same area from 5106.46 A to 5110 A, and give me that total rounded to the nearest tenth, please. 45.9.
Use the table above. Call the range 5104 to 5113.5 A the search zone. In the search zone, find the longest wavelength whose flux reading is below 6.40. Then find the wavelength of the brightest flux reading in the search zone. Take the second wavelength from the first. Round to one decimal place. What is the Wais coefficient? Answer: 2.4 A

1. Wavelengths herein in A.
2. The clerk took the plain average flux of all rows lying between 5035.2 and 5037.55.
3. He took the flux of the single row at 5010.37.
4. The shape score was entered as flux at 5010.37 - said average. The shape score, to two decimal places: -0.14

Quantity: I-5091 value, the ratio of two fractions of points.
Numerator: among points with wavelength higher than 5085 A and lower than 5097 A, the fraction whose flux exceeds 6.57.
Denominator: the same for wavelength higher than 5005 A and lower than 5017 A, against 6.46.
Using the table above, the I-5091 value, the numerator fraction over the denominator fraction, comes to 1.7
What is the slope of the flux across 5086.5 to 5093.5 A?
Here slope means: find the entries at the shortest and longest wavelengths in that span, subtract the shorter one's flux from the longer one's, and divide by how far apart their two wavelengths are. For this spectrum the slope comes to 0.02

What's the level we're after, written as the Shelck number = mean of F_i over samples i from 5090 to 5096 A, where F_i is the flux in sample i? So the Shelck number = 6.6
